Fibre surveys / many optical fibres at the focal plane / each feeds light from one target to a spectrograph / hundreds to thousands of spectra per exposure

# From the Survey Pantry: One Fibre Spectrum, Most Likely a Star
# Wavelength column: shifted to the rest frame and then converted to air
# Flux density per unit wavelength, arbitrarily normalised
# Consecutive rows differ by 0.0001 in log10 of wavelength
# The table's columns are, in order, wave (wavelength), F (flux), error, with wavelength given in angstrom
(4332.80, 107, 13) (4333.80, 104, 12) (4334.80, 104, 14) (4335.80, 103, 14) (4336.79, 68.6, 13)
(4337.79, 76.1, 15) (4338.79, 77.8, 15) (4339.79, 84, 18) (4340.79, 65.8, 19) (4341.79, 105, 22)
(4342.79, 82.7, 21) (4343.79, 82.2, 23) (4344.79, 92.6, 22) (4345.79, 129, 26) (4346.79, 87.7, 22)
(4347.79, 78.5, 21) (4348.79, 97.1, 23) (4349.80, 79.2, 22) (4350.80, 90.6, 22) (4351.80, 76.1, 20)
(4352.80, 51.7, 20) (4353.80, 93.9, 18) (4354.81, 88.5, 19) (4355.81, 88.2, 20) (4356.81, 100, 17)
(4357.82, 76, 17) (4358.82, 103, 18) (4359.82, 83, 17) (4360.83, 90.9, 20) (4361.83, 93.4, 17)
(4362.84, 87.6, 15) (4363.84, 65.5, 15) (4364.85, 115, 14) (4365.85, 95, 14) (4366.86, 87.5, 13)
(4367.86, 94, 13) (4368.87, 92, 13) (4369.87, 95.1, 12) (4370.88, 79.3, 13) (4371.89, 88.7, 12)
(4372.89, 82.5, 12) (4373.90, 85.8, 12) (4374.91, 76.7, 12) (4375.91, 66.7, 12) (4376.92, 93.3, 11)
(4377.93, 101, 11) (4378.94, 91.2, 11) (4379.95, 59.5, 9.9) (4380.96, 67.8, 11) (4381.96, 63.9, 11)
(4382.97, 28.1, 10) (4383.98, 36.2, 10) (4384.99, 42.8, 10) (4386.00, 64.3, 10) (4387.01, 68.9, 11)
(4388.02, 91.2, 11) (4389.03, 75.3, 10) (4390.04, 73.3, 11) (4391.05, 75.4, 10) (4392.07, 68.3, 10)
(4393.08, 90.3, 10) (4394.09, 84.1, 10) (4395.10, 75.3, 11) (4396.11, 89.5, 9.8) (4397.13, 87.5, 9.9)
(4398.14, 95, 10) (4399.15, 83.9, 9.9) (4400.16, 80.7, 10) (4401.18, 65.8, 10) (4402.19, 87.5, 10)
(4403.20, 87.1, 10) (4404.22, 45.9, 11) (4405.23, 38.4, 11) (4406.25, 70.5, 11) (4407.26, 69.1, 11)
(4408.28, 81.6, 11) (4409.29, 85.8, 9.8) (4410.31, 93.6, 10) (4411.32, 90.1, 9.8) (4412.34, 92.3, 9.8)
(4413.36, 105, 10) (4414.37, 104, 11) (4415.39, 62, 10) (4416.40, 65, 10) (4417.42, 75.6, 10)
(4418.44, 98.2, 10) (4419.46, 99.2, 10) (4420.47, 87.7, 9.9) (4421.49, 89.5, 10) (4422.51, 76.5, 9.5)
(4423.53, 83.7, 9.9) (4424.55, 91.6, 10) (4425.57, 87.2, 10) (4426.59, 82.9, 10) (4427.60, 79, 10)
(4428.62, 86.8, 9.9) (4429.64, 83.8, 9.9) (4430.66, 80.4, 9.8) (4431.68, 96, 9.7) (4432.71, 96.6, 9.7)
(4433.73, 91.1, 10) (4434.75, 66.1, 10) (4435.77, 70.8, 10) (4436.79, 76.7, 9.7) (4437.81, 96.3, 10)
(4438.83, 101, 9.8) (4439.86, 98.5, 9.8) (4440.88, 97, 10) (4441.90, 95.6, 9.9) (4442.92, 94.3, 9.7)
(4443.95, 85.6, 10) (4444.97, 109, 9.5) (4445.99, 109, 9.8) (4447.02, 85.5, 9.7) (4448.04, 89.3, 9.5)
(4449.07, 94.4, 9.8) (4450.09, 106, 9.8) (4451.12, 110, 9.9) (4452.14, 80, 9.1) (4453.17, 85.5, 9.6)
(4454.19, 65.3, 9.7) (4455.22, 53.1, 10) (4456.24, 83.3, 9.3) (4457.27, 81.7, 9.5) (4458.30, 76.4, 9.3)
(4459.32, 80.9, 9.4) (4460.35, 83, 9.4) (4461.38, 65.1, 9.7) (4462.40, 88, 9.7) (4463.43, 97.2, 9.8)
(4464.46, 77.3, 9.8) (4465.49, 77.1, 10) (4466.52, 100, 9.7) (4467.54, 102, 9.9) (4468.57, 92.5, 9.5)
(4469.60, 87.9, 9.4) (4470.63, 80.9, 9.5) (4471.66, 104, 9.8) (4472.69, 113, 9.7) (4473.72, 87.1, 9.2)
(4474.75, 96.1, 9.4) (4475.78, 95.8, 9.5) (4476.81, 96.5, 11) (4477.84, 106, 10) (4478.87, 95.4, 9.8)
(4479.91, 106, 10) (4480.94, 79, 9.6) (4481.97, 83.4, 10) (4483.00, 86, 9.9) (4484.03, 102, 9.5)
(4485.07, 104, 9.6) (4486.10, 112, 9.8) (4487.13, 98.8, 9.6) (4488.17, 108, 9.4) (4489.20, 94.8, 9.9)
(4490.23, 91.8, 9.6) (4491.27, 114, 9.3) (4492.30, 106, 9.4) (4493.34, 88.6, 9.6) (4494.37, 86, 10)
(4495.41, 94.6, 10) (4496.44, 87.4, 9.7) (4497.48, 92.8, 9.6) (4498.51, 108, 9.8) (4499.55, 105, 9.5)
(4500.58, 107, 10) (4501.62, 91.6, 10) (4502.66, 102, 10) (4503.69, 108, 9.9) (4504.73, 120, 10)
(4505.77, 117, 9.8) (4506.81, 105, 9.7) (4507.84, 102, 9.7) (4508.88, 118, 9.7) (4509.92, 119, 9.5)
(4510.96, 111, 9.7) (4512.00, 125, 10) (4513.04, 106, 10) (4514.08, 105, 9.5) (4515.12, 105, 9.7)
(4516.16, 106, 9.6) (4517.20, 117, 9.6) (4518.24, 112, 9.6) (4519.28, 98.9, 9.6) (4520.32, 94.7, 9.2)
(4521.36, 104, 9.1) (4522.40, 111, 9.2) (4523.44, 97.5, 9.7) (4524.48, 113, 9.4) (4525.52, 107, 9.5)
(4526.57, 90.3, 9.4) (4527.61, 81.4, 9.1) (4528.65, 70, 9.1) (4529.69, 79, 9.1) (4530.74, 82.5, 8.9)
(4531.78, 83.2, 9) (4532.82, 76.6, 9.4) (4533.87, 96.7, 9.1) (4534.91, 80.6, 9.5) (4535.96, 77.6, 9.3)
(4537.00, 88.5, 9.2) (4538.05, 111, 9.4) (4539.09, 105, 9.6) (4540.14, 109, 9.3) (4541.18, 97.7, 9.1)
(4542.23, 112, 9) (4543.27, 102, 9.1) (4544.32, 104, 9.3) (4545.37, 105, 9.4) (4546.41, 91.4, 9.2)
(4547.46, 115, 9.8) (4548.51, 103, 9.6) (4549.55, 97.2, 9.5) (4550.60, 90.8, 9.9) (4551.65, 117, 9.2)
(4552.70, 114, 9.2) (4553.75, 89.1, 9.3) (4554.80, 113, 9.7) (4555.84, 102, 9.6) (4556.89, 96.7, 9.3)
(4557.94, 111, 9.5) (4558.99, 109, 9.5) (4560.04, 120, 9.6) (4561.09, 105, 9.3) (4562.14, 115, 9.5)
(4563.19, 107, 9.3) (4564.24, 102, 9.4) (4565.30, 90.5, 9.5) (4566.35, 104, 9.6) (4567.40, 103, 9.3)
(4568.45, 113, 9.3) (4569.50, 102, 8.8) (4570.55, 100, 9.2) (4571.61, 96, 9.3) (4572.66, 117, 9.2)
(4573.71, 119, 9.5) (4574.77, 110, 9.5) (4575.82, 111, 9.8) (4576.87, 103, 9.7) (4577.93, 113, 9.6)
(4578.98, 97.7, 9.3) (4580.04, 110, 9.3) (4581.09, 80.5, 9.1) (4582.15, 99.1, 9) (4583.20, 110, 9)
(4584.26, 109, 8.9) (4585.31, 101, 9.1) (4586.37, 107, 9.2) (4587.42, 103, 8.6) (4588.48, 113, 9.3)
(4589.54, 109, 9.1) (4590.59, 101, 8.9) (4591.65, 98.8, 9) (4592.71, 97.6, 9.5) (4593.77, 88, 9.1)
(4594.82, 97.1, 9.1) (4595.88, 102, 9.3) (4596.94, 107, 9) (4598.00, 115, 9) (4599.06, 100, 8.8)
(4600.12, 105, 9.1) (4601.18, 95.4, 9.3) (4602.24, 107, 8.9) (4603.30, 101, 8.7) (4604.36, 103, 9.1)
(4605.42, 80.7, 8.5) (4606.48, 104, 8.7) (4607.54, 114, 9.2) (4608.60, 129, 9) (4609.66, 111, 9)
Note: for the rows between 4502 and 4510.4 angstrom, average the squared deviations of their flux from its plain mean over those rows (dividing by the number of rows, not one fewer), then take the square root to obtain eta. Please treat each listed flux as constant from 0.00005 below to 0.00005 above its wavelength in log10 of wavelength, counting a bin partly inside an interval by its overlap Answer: 7.4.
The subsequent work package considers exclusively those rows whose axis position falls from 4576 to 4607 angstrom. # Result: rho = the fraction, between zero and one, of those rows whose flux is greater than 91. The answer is 0.90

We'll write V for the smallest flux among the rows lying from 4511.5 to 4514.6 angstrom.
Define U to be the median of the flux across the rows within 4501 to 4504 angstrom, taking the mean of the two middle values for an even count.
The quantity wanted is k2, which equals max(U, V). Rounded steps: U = 102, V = 105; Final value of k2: 105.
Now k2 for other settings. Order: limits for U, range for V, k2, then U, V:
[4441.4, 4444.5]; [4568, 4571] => 100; 94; 100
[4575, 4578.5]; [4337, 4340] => 111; 111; 76.1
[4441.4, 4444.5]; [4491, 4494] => 94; 94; 88.6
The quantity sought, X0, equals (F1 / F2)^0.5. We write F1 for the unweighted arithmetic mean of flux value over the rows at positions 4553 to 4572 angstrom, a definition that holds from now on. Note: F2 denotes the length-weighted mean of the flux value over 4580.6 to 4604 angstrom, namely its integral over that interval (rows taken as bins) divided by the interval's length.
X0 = 1.011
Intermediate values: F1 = 104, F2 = 102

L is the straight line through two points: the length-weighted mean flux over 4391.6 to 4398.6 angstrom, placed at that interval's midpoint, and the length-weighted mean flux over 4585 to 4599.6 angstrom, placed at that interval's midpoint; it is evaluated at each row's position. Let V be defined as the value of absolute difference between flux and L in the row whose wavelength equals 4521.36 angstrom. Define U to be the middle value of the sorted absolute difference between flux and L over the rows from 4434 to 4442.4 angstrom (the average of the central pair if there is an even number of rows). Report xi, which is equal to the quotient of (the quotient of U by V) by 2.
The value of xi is 0.69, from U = 11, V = 8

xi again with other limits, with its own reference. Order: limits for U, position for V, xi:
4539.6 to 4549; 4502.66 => 0.43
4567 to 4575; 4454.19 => 0.14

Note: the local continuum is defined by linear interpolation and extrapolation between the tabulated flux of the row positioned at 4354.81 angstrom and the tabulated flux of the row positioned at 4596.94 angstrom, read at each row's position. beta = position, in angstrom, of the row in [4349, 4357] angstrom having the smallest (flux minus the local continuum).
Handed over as 4352.80 angstrom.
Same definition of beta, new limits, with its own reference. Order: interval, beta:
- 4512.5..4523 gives 4520.32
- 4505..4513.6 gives 4507.84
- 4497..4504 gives 4501.62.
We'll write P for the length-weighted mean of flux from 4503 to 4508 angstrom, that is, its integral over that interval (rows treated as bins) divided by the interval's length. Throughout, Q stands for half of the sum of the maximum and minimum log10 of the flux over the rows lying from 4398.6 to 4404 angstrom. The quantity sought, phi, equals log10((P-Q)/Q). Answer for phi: 1.76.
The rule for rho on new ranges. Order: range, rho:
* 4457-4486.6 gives 0.52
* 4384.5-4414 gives 0.17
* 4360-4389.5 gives 0.34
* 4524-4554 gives 0.59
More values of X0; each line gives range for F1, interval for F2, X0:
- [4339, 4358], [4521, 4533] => 0.973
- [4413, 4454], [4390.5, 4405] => 1.064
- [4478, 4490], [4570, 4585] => 0.961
